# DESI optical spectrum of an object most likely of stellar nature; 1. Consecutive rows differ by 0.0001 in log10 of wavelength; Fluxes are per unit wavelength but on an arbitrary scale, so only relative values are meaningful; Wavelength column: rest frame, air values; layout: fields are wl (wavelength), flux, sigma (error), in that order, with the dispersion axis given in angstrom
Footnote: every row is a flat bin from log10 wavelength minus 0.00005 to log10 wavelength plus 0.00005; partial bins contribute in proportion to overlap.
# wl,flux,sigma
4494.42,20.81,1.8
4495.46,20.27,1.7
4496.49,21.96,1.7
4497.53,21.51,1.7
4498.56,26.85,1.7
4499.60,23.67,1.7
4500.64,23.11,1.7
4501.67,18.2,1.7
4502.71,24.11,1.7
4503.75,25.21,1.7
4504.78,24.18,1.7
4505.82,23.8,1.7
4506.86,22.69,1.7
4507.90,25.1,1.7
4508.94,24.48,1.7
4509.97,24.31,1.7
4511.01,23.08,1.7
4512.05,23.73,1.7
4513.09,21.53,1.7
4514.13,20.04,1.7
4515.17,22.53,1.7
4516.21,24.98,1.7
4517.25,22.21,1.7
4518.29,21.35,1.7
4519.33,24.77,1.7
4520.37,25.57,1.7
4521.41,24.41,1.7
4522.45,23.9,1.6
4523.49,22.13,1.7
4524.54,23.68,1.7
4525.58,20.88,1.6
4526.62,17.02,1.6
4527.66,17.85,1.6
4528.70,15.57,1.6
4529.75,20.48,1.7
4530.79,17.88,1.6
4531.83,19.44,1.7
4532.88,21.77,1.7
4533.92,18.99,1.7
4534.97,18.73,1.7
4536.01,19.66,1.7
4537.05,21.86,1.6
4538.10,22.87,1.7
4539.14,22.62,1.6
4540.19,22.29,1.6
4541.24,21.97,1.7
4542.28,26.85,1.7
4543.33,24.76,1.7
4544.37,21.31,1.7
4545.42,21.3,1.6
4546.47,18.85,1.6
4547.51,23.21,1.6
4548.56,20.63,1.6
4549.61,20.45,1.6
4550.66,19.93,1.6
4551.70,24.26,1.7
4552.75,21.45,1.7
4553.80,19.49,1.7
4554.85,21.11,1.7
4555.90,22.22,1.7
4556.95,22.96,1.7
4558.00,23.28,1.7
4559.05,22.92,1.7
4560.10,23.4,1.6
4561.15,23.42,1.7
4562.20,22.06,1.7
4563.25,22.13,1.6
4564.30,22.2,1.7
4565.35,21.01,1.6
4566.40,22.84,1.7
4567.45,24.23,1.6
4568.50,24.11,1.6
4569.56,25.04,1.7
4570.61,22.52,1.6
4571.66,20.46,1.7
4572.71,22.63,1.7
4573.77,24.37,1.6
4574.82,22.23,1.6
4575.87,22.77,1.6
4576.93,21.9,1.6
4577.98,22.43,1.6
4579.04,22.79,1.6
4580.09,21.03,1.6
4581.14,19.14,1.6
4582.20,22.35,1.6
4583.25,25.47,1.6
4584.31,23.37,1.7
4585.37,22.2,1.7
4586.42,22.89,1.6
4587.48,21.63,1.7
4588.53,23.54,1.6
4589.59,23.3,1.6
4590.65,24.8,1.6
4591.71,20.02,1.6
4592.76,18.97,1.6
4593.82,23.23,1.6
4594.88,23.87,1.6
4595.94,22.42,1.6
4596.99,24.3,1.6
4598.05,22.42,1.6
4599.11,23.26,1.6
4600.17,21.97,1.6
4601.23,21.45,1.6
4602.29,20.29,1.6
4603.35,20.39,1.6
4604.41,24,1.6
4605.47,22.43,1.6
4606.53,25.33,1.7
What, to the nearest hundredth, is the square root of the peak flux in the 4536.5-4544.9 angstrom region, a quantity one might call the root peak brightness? 5.18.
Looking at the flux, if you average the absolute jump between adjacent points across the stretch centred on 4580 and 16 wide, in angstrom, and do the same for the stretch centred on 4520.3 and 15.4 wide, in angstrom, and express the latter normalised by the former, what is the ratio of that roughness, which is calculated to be 1.25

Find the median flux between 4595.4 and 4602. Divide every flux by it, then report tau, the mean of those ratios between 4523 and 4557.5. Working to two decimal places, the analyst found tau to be 0.94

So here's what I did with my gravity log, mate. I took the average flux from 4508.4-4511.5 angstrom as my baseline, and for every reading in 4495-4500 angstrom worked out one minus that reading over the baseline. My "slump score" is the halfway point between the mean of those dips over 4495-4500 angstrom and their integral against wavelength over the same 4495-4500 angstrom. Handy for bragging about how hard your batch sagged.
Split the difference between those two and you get 0.14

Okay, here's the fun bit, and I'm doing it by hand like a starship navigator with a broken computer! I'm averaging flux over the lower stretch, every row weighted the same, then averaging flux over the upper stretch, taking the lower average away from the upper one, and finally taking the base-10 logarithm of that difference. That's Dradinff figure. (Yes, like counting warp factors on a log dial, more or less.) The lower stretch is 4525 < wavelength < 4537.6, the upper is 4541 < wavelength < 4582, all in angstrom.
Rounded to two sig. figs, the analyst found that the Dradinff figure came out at 0.49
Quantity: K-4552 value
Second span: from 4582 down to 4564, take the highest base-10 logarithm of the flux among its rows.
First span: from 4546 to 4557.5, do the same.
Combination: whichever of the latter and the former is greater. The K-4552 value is 1.399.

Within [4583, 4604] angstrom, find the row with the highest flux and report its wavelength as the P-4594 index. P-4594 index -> 4583.25 angstrom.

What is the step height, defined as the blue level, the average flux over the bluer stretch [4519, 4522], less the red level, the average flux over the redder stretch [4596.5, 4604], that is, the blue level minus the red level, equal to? 3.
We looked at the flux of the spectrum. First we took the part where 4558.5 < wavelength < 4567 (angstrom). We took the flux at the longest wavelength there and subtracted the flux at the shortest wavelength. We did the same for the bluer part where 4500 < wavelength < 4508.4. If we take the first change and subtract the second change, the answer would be -2.1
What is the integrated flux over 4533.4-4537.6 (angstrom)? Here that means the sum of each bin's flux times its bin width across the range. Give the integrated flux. 83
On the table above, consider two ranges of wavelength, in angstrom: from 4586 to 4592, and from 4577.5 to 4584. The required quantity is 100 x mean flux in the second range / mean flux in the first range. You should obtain 98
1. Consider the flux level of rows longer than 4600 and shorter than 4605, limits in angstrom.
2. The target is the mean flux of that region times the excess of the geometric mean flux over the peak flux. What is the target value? -52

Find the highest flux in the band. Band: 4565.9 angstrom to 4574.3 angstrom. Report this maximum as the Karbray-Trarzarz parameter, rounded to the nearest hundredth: 25.04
